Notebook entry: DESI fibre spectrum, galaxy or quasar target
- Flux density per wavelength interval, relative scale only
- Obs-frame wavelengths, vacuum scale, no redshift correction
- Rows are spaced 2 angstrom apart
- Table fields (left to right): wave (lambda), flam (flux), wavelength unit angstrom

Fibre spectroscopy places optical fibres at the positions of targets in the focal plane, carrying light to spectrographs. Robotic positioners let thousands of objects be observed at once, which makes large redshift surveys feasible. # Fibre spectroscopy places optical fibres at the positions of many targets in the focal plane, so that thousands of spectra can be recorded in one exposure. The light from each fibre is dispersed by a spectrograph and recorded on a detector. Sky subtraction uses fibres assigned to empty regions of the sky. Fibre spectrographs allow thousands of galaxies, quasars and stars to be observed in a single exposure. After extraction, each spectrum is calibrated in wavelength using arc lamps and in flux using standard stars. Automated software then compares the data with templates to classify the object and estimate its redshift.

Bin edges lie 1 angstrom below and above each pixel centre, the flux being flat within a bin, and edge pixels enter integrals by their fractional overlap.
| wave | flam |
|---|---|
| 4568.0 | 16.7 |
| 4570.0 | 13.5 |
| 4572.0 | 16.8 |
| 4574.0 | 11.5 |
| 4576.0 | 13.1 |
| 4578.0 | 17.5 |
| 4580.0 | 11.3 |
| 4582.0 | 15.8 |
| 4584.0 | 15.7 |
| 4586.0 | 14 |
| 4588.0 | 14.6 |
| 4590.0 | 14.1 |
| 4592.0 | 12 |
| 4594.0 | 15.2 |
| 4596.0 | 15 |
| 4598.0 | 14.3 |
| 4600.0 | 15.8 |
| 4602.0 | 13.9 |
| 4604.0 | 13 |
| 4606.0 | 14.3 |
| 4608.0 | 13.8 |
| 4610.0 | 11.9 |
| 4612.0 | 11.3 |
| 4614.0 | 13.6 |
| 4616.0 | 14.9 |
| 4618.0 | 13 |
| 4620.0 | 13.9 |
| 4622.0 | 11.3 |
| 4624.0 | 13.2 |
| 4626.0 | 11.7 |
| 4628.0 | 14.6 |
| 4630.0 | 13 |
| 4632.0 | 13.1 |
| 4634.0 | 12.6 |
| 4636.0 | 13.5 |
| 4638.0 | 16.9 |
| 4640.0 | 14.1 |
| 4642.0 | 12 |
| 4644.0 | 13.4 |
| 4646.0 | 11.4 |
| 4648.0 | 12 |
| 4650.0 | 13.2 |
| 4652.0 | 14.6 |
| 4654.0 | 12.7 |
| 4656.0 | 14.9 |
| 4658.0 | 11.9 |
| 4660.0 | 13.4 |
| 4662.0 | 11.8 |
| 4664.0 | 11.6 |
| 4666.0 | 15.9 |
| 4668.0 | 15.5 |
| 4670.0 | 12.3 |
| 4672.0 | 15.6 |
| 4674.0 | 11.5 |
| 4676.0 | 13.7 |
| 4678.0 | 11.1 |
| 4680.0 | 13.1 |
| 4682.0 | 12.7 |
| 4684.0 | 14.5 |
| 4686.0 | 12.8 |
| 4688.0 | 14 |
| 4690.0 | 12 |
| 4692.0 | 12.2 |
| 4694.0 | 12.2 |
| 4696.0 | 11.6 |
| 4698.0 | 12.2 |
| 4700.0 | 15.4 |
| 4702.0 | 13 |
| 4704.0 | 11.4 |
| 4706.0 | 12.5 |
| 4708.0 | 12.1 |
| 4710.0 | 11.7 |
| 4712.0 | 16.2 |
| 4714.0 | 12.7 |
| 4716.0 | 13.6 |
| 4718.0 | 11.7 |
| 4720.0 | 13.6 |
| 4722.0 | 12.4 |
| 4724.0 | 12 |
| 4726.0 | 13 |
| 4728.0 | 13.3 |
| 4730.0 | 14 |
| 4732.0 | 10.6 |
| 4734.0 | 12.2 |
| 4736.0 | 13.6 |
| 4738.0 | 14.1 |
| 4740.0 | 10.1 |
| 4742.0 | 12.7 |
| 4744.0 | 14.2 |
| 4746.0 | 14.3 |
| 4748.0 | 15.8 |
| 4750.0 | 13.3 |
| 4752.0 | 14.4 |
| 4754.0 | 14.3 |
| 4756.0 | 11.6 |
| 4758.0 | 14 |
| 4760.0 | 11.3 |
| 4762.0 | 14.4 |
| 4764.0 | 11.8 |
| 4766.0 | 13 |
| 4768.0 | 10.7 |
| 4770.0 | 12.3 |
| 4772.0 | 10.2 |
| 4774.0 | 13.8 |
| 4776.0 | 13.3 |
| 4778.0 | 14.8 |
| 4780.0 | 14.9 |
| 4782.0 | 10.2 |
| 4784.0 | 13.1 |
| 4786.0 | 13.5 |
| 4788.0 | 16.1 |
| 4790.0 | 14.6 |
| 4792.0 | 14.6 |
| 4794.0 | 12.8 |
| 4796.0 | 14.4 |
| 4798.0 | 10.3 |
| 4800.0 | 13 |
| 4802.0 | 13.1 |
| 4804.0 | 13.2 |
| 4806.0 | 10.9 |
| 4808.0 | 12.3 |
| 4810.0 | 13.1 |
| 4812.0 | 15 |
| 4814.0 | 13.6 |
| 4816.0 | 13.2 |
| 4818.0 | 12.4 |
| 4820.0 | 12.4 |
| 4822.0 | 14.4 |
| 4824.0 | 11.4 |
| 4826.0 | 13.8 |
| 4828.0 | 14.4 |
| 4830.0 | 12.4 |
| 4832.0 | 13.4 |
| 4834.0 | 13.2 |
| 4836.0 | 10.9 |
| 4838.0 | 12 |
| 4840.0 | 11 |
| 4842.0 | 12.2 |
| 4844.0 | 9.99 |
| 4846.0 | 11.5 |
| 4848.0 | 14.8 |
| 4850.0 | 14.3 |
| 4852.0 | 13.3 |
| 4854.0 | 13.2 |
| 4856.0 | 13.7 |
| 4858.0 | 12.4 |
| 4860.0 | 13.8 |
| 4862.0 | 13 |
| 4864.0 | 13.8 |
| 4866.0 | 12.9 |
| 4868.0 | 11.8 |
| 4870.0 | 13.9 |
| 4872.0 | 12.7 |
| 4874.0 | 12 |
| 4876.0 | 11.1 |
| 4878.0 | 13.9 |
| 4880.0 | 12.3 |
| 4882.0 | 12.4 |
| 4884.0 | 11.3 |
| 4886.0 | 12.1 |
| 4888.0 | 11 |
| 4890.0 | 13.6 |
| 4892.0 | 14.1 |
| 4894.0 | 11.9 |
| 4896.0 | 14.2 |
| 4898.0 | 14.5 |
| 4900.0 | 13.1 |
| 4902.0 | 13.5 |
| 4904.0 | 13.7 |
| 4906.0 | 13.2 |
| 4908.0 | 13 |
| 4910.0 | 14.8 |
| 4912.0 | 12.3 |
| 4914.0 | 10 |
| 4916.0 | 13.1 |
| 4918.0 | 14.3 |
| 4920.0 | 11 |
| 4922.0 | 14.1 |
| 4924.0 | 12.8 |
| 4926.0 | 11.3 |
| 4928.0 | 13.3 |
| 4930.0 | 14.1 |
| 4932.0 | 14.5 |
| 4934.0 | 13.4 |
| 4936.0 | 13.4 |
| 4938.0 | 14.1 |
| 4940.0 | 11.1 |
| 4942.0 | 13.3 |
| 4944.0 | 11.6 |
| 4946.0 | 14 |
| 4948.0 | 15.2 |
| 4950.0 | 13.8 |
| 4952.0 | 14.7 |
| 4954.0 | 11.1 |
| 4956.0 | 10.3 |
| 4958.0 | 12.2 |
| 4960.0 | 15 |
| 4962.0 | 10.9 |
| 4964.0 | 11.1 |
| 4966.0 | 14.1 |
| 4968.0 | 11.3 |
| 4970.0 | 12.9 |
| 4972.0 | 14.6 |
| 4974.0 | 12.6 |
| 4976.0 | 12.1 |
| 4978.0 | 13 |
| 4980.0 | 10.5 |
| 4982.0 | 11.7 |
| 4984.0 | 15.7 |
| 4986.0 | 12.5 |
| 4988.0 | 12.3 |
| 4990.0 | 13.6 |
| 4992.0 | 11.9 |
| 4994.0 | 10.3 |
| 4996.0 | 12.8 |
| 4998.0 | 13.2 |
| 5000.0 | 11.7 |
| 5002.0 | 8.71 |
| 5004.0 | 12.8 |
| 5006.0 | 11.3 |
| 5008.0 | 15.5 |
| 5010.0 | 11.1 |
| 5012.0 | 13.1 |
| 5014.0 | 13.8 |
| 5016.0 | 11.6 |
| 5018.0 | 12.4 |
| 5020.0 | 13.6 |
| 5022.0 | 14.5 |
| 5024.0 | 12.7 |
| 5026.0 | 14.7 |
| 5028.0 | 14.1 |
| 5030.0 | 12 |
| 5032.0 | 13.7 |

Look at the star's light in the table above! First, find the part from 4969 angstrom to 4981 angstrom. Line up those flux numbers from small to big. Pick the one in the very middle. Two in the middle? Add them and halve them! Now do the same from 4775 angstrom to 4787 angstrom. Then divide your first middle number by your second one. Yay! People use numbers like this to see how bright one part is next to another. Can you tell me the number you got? 0.95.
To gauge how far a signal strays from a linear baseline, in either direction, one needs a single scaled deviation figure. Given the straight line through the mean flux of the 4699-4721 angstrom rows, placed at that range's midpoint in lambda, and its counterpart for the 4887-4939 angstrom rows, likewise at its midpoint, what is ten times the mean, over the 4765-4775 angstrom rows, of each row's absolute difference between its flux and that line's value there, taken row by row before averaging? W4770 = 13.8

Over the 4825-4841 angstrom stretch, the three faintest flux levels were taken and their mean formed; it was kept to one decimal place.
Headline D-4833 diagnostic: 11.3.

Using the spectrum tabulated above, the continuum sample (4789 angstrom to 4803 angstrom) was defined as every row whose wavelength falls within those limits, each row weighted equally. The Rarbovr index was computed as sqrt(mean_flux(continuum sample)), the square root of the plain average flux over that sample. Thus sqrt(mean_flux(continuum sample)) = 3.64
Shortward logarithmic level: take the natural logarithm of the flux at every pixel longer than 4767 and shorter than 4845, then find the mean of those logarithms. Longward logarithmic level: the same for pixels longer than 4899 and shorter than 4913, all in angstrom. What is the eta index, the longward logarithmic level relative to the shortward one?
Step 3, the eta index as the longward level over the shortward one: 1.018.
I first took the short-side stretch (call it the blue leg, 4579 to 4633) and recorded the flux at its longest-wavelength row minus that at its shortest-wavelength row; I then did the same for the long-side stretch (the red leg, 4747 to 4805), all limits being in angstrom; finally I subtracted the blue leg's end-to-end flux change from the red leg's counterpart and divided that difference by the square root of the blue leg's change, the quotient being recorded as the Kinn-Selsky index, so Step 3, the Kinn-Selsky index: -3.3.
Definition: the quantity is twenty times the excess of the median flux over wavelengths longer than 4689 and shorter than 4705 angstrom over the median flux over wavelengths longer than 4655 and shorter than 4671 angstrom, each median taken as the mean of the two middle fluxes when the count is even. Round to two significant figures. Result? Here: -13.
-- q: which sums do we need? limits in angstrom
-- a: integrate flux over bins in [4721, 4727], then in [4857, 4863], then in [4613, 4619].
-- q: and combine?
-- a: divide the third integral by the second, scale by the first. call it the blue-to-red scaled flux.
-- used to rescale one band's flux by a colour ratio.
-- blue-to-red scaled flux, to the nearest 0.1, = 79.2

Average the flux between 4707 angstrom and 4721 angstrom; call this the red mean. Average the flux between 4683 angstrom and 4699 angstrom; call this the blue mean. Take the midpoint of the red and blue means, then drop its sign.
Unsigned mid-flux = 12.9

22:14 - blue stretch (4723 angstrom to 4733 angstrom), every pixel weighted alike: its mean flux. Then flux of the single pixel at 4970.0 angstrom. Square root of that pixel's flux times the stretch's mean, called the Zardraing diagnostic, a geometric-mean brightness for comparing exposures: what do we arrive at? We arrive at 12.7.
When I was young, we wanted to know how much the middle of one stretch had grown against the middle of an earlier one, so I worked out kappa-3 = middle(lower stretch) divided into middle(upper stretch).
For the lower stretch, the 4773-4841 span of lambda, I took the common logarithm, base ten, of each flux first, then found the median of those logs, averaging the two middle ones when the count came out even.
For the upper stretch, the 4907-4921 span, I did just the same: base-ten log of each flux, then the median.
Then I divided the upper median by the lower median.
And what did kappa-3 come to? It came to 0.99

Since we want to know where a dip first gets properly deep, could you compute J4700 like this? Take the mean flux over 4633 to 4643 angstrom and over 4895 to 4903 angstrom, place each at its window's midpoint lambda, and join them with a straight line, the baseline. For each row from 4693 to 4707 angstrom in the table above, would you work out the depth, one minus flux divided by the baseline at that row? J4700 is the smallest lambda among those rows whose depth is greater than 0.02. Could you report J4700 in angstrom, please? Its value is 4694.0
